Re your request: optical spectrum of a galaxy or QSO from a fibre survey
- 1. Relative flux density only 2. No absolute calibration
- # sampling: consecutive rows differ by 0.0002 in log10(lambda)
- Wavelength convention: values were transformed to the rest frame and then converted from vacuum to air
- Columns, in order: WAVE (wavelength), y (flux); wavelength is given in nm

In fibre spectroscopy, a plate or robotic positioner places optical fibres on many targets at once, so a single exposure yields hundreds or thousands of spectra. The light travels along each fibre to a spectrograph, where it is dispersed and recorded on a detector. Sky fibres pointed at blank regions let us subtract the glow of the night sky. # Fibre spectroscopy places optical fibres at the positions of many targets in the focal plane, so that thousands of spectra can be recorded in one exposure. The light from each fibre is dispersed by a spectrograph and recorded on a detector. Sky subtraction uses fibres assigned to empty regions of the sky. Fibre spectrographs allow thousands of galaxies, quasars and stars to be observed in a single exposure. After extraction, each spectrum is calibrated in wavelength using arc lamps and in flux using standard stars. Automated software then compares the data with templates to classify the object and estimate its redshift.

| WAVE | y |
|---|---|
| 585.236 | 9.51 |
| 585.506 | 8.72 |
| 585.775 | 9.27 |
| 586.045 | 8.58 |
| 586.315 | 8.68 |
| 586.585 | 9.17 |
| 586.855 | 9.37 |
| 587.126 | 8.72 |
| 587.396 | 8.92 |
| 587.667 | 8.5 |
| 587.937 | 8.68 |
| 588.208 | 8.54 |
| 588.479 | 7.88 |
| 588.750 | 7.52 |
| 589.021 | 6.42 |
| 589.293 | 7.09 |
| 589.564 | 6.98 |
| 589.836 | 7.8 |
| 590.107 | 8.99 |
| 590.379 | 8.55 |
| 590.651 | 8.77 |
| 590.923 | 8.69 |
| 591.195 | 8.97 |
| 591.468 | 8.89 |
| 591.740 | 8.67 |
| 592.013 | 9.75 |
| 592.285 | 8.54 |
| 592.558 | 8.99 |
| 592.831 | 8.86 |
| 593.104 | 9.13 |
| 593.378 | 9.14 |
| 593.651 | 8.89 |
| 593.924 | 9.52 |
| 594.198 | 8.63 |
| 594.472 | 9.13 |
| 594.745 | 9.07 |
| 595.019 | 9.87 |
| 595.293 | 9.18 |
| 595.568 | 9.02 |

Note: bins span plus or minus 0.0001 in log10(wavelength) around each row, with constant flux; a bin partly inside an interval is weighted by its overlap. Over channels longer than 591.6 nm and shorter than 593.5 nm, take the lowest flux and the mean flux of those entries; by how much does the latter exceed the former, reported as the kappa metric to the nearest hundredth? 0.47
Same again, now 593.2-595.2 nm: 0.55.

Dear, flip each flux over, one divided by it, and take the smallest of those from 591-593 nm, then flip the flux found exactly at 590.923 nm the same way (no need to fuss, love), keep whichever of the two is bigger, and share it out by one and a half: 0.077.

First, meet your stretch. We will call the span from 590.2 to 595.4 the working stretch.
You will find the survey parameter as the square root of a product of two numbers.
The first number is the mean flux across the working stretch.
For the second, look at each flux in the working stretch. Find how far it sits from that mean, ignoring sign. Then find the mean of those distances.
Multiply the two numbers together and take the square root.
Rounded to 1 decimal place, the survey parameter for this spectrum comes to 1.6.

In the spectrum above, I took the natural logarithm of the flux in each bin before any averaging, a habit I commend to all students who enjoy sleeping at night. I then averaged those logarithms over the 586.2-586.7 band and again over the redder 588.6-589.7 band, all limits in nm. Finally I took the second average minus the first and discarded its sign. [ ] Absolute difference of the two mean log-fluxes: 0.24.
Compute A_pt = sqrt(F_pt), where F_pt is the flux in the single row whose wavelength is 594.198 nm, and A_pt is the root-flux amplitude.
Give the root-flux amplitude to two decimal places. 2.94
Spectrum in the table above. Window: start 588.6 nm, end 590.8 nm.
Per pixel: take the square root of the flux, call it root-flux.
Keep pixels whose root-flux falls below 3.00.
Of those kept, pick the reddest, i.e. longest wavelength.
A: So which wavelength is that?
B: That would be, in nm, 590.651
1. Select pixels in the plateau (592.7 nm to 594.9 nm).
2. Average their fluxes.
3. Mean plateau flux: 9.05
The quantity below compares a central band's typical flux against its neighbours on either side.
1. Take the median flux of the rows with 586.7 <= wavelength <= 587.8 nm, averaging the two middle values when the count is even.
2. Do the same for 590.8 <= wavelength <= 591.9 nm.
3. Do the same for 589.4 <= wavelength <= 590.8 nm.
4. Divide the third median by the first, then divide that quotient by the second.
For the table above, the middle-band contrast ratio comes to 0.110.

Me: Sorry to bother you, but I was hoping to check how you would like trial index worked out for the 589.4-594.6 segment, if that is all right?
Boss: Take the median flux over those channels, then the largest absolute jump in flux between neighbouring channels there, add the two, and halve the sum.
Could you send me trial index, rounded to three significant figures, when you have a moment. 5.05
